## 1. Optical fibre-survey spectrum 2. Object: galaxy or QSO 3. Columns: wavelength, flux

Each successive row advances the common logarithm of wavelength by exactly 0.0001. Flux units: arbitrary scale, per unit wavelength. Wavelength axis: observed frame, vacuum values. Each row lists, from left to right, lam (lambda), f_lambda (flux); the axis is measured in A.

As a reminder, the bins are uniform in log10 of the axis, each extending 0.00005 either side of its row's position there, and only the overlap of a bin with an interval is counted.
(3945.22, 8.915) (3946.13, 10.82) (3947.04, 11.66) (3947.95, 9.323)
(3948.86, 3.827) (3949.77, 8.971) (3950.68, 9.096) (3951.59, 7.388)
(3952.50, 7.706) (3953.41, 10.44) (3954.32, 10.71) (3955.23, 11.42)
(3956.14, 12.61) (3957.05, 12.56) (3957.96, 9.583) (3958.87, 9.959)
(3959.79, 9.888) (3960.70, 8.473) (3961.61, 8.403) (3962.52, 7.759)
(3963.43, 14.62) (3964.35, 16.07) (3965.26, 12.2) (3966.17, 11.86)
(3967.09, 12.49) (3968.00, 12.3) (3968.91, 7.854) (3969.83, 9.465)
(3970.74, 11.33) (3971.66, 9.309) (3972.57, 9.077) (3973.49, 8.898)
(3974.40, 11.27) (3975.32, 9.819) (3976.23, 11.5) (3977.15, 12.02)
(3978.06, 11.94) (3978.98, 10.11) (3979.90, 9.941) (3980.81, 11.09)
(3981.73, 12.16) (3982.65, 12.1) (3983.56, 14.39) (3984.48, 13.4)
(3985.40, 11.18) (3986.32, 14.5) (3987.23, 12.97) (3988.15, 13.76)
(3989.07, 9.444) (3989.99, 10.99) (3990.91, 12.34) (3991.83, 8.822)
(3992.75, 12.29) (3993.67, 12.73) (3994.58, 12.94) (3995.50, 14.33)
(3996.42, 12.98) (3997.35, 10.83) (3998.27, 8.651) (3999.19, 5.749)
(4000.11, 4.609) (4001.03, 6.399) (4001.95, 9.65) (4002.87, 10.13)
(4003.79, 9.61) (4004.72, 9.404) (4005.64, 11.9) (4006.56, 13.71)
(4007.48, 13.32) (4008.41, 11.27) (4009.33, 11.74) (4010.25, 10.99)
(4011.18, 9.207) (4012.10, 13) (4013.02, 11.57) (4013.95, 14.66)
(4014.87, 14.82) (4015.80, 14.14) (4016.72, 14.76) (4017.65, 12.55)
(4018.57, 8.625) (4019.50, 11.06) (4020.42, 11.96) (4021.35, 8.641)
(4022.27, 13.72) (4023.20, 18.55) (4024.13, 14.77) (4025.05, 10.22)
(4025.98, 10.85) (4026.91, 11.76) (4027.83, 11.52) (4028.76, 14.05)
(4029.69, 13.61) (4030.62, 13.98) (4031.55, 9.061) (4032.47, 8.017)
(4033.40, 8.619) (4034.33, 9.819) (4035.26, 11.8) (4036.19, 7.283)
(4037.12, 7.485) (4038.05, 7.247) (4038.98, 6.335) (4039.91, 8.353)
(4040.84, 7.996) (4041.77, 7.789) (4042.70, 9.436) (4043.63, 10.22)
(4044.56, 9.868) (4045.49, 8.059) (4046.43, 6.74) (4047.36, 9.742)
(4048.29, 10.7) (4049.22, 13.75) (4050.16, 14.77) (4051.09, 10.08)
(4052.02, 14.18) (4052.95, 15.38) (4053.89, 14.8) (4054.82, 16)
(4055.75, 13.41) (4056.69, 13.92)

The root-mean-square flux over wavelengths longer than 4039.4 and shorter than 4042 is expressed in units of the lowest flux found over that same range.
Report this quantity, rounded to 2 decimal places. 1.03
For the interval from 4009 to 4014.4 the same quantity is 1.30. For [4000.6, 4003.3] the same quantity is 1.39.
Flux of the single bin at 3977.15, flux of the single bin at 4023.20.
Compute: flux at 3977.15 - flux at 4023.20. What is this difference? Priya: -7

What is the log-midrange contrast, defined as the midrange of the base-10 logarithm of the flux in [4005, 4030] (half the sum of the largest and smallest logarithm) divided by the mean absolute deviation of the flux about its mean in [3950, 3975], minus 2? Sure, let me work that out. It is -1.37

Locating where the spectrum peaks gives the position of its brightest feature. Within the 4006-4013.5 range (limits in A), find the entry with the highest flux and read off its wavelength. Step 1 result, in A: 4006.56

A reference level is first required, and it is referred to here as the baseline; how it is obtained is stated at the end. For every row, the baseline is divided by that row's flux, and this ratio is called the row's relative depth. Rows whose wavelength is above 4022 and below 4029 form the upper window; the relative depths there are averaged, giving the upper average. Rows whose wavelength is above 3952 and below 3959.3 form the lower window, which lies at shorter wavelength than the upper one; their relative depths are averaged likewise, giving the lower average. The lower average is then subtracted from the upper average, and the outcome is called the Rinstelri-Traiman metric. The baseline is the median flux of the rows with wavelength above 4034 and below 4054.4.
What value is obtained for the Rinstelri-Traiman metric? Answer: -0.174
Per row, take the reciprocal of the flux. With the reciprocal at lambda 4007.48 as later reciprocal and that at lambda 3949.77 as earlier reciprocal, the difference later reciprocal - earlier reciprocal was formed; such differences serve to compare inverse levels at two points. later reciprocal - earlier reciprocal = -0.036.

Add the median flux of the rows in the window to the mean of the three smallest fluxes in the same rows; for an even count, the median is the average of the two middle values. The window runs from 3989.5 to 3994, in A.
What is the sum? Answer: 23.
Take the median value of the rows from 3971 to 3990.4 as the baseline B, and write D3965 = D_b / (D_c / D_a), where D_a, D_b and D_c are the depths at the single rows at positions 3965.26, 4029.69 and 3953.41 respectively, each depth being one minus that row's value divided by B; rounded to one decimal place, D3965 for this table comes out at 0.2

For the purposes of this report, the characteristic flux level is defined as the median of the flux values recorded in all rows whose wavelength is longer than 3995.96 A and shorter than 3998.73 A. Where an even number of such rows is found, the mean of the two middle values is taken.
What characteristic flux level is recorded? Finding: 10.8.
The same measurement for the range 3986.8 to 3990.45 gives 12.0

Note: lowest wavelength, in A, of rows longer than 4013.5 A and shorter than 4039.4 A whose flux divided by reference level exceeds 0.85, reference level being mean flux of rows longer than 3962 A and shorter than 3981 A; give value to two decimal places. 4013.95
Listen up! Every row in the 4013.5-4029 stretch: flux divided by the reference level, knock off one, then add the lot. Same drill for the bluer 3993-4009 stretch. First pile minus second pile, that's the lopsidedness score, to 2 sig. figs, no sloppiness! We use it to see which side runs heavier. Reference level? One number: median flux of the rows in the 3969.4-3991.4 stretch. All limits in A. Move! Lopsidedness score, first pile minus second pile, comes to 3.4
